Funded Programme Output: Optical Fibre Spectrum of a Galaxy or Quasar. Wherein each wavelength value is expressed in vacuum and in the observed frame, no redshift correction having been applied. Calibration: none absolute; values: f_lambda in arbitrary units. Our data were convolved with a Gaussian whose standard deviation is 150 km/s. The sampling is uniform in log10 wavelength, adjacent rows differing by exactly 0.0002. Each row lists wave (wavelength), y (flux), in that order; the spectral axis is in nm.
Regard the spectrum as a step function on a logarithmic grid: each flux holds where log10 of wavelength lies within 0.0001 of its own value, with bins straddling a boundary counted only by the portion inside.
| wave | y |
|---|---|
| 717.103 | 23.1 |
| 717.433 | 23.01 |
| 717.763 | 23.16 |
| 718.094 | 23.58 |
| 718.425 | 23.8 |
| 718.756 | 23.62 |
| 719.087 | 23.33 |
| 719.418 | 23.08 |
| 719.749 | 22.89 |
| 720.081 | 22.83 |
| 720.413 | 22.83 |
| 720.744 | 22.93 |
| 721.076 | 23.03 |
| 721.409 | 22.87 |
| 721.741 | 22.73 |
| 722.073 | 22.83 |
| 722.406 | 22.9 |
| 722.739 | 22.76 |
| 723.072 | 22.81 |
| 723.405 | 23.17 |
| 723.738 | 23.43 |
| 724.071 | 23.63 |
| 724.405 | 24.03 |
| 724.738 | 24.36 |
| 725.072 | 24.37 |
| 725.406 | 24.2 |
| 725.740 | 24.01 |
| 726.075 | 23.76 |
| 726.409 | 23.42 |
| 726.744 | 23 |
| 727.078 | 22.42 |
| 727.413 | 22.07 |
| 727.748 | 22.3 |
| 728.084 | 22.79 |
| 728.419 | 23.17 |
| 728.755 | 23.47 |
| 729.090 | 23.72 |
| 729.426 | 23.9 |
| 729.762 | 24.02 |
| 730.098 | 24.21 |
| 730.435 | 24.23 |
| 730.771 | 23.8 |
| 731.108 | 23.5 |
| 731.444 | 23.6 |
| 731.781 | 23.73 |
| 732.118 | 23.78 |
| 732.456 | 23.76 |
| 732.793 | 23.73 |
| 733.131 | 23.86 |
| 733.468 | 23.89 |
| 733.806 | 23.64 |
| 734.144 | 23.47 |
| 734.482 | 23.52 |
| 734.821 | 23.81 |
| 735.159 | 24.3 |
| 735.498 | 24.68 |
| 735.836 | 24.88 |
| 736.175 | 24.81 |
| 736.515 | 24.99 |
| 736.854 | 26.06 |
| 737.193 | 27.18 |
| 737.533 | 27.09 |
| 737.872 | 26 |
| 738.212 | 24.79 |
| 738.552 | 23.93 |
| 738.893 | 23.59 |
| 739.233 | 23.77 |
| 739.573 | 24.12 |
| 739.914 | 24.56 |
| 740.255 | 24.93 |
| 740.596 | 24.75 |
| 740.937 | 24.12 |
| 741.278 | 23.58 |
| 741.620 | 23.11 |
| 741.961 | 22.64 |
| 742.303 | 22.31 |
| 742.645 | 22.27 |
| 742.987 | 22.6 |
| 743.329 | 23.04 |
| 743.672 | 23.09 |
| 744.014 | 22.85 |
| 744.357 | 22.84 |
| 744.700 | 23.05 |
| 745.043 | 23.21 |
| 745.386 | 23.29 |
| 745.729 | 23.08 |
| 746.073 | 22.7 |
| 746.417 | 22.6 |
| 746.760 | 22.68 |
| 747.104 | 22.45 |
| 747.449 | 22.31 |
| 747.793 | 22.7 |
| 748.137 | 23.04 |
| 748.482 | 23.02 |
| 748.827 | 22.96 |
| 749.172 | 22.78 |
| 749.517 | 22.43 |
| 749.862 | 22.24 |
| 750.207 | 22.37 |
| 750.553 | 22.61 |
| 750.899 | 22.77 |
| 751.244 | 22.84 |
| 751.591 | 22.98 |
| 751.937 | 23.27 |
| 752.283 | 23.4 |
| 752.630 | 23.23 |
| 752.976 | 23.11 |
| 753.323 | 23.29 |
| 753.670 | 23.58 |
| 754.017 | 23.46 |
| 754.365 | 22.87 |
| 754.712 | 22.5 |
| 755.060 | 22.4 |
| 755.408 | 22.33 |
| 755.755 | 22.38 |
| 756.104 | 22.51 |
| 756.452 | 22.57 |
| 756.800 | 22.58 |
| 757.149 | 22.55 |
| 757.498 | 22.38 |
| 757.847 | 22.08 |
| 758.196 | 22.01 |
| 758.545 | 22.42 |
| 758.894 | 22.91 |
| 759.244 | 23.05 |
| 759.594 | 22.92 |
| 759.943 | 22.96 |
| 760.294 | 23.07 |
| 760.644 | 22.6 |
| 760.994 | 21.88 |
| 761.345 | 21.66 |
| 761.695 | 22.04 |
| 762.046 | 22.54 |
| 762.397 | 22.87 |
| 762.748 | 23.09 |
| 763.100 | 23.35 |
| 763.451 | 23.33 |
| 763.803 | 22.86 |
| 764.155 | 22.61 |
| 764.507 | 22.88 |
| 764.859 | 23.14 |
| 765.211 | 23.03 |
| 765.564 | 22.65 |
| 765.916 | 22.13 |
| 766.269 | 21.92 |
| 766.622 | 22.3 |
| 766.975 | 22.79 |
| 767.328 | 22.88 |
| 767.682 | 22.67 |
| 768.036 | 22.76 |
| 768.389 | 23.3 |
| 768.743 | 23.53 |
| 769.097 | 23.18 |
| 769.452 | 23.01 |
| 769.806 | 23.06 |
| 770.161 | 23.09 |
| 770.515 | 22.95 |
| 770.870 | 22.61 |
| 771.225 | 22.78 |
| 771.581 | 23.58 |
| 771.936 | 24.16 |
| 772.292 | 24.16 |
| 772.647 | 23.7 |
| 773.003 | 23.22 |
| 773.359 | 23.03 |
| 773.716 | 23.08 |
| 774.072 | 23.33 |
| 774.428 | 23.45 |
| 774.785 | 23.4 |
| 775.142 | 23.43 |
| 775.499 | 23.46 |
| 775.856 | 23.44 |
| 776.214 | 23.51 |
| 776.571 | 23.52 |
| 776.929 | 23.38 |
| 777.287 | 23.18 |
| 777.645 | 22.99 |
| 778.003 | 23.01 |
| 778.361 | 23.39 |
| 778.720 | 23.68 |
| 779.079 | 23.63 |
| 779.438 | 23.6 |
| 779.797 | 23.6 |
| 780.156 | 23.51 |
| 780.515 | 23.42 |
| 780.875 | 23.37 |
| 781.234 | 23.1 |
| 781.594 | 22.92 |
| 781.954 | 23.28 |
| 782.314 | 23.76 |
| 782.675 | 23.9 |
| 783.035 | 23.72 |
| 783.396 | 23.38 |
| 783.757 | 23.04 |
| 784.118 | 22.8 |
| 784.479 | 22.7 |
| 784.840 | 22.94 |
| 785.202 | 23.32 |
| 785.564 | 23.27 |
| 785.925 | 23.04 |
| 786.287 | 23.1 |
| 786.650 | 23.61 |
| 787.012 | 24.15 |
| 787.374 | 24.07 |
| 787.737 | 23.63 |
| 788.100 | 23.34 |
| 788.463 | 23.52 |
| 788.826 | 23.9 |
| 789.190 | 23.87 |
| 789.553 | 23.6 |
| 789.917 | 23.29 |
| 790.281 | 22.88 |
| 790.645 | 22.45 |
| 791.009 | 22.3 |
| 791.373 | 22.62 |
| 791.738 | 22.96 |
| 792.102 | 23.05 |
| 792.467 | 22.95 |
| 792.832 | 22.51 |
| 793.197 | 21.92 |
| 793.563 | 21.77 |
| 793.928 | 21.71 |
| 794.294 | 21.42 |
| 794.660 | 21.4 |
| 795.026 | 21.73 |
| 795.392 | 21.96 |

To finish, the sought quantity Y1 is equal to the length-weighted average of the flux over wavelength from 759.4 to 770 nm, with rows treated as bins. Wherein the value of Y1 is 22.8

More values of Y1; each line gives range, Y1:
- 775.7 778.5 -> 23.3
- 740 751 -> 23.0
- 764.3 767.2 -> 22.6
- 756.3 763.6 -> 22.6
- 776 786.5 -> 23.3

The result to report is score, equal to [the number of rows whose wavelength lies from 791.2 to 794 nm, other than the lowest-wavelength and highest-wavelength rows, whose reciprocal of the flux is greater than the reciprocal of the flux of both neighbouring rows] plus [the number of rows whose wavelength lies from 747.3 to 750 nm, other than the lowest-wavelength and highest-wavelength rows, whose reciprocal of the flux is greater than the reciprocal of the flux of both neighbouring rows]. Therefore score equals 0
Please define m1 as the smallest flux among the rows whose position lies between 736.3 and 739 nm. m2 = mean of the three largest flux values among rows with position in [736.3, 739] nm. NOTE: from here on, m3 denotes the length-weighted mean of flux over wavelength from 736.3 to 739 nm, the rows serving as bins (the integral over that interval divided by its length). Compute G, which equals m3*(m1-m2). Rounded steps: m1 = 23.59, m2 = 26.8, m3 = 25.5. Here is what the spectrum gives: -81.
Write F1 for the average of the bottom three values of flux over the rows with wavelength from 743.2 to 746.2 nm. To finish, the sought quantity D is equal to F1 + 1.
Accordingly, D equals 23.8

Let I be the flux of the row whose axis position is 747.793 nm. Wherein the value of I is 22.7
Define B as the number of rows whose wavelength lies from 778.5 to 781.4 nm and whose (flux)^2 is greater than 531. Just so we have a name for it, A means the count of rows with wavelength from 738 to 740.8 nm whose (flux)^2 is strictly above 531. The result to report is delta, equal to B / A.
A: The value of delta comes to 1.0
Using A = 8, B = 8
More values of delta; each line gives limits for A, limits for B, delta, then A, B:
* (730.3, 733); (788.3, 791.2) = 0.6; 8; 5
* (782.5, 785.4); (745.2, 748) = 0.5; 4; 2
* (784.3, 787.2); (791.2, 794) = 0.2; 5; 1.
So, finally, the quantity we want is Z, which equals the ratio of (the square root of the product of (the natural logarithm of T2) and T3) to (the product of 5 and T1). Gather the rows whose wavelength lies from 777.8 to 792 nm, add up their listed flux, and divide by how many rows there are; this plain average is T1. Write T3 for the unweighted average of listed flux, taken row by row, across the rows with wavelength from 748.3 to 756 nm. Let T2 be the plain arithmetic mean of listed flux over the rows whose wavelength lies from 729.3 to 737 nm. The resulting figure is 0.073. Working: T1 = 23.3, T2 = 24.1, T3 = 22.9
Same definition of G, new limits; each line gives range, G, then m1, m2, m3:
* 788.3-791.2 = -35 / 22.3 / 23.8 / 23.2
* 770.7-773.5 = -33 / 22.61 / 24.0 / 23.4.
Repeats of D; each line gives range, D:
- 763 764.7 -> 23.8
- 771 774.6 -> 24.0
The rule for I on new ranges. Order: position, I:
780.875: 23.37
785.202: 23.32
